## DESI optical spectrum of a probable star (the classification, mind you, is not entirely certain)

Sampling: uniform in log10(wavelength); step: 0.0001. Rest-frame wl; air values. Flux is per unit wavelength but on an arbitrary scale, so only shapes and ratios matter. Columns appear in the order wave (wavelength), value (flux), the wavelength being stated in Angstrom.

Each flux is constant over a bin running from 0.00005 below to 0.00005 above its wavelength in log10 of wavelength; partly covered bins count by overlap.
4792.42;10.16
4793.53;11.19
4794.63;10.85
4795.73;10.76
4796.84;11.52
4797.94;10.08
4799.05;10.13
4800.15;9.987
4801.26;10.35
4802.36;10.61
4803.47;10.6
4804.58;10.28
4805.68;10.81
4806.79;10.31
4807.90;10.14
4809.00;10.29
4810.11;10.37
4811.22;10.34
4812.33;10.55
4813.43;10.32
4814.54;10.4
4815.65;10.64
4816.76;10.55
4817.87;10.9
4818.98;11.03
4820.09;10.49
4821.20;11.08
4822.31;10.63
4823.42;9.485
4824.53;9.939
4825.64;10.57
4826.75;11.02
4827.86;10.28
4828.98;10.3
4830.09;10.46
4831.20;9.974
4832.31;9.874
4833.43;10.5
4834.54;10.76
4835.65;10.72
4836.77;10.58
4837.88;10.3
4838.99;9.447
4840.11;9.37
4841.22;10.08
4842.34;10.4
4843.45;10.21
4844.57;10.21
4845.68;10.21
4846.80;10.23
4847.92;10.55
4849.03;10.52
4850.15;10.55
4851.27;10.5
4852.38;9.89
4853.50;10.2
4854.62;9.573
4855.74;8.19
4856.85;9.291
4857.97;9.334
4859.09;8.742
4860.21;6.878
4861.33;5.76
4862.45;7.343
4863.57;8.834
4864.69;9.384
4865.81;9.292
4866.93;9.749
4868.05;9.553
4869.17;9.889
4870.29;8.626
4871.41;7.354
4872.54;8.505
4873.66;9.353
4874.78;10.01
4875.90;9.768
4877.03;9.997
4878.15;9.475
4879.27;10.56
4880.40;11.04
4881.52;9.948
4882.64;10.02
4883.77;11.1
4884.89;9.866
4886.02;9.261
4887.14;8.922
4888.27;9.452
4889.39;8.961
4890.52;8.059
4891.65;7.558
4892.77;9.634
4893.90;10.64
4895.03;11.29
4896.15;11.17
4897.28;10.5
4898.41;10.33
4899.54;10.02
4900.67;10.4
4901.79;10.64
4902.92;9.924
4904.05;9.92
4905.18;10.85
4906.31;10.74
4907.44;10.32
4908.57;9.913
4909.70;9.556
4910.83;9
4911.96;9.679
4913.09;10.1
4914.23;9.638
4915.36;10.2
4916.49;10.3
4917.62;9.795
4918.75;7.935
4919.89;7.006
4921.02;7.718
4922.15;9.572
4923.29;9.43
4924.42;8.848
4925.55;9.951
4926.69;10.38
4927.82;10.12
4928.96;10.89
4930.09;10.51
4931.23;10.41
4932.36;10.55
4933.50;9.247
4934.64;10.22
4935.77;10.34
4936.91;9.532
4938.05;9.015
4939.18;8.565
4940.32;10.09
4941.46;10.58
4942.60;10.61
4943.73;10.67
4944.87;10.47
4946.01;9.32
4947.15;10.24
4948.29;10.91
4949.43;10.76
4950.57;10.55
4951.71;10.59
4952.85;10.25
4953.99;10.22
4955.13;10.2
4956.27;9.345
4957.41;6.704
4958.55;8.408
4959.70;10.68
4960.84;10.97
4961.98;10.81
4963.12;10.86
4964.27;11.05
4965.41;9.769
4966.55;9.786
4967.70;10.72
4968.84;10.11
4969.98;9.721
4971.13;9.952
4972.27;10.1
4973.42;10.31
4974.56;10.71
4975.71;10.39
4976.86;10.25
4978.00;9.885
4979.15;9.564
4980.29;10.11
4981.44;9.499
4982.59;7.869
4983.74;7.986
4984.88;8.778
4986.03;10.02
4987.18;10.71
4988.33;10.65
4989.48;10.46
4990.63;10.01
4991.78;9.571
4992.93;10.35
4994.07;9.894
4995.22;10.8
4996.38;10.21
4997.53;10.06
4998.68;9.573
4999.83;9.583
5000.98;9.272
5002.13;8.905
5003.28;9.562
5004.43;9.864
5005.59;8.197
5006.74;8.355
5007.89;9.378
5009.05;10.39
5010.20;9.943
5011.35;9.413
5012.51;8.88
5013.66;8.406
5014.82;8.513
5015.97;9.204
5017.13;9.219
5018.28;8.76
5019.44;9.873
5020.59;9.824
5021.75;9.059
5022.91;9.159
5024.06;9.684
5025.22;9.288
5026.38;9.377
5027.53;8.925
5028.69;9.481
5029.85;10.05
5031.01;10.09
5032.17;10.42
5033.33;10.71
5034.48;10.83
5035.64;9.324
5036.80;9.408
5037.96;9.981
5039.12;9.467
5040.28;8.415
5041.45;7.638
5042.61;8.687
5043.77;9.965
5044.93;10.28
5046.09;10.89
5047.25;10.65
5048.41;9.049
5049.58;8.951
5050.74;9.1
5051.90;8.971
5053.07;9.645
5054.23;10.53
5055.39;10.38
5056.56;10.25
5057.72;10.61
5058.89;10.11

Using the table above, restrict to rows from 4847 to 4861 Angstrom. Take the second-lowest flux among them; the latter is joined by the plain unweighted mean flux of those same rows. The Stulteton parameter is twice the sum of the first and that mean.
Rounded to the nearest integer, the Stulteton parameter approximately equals 35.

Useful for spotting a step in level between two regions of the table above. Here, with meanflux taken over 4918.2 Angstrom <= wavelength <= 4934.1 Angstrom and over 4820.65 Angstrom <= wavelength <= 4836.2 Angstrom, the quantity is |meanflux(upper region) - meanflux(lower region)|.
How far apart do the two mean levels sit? 0.93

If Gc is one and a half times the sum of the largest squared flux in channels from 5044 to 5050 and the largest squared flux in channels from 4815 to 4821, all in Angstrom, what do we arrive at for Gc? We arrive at 360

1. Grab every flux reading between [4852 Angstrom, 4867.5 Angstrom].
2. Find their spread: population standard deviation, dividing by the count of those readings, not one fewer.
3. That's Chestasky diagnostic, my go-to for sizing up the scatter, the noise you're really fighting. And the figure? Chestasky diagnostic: 1.2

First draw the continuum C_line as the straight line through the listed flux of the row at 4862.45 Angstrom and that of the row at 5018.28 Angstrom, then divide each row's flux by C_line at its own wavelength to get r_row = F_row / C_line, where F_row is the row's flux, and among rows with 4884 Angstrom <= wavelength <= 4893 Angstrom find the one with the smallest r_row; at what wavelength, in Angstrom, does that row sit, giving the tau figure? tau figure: 4891.65 Angstrom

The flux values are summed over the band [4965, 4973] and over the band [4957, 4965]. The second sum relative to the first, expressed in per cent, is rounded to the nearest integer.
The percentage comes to 99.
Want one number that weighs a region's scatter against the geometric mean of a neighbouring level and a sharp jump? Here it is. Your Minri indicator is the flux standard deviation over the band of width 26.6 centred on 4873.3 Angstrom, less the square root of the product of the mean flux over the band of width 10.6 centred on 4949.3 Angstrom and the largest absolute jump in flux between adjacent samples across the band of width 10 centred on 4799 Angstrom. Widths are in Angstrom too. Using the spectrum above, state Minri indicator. -2.6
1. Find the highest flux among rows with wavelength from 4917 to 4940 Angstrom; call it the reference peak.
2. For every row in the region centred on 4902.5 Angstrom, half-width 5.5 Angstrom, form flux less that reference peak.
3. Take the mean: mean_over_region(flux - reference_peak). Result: -0.53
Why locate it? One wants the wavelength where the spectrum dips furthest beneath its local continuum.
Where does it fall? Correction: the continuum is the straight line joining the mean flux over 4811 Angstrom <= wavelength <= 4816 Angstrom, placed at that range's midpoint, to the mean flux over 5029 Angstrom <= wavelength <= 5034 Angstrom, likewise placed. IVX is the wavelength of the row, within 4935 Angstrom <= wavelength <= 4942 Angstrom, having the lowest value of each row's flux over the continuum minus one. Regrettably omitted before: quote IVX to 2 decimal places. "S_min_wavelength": 4939.18 Angstrom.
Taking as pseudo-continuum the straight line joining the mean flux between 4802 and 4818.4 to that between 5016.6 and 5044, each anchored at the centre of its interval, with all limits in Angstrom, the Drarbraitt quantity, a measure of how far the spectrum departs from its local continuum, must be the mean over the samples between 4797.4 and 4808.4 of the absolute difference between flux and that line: 0.28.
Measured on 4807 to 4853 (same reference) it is 0.29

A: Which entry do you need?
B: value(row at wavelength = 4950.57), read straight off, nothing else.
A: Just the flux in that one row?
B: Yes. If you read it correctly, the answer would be 10.55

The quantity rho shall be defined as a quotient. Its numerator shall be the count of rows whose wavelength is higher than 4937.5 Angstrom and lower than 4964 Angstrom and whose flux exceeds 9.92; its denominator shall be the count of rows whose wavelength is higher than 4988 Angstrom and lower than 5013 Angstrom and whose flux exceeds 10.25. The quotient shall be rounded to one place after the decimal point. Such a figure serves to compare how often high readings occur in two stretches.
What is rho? 3.4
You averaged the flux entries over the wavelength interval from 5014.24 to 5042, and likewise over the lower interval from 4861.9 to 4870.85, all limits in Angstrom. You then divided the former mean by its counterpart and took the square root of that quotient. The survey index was 1.02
